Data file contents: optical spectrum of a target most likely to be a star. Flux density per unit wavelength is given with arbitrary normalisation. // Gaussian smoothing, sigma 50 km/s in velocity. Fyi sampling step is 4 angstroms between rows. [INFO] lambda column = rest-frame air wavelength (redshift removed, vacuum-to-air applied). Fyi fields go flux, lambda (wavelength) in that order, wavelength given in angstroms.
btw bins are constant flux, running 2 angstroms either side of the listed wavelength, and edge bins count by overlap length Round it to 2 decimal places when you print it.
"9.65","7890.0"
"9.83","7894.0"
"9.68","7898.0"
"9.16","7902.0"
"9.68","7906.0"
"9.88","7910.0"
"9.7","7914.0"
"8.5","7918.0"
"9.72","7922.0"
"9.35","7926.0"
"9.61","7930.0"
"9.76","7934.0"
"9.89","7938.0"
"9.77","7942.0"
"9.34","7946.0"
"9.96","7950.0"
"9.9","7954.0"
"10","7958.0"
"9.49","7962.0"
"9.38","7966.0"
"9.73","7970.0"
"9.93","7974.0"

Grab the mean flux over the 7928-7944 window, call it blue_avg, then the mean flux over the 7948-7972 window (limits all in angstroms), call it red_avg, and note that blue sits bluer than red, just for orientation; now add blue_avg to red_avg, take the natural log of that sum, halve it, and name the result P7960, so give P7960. 1.49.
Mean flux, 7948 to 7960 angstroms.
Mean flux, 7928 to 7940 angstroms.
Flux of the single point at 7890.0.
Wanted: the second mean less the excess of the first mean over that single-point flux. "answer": 9.45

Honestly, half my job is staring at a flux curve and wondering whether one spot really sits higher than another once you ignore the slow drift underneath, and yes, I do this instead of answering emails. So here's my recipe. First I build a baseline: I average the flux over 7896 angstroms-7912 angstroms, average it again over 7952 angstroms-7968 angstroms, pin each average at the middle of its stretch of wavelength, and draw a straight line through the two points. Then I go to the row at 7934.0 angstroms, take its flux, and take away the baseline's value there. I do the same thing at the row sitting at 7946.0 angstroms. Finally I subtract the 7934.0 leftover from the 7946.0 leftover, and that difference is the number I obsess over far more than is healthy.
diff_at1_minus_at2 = -0.4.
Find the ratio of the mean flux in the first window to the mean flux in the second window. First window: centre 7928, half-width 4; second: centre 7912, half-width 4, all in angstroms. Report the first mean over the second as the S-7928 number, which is 0.97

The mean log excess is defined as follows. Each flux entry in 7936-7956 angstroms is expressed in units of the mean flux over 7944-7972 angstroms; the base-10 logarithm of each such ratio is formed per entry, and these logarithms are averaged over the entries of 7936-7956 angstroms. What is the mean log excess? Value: 0.004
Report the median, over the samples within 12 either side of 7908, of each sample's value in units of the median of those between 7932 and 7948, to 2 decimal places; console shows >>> 0.99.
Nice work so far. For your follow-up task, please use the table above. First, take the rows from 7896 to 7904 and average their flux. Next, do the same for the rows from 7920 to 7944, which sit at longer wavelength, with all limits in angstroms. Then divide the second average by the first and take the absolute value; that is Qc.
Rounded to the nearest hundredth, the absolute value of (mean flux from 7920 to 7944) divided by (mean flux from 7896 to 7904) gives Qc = 1.03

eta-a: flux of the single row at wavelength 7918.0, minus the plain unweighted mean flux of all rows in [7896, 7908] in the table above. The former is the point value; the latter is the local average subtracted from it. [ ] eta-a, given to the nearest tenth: -1.0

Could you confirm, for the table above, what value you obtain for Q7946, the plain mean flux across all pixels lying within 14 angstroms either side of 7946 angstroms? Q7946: 9.80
